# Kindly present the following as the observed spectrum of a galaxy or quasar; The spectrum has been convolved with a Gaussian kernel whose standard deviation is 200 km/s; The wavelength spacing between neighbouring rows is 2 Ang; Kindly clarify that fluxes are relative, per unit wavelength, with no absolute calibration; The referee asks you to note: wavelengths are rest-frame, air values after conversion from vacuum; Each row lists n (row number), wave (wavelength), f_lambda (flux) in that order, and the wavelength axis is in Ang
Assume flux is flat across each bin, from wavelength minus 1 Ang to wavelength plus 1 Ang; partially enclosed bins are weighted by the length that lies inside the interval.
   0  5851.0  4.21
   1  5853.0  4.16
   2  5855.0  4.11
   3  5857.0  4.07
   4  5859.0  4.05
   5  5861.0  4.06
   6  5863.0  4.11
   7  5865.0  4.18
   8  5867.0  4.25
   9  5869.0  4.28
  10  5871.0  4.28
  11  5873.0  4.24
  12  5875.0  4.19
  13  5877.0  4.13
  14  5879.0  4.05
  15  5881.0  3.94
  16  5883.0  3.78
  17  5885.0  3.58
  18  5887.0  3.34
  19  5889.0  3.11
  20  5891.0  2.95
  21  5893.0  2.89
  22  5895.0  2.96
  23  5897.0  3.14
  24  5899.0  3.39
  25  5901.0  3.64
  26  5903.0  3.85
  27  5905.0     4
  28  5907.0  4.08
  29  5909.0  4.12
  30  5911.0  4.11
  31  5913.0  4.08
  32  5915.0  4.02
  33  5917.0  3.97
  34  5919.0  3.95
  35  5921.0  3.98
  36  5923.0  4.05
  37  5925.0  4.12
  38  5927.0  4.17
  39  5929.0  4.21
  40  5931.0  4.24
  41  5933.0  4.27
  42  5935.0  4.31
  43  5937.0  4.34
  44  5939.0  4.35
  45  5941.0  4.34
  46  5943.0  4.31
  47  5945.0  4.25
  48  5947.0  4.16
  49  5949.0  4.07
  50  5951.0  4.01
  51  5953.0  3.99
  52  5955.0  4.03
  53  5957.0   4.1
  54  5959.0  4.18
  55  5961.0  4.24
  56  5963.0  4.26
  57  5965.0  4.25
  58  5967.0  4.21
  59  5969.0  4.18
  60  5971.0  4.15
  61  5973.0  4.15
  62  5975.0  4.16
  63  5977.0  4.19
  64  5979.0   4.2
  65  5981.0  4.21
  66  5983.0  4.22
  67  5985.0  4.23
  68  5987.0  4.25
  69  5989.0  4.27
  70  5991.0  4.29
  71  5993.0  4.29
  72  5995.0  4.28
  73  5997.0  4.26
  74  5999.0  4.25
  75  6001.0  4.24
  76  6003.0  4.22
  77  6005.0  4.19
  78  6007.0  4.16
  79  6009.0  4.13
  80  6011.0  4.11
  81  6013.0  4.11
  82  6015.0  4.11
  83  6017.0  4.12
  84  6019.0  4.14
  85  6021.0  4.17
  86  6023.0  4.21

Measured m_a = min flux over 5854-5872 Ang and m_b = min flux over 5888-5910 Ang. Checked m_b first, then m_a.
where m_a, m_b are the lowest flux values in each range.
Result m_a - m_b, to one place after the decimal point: 1.2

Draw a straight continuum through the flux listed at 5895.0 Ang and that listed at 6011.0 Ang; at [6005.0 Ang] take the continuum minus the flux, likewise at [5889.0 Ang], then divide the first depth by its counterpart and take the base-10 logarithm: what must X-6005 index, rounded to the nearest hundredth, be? -0.18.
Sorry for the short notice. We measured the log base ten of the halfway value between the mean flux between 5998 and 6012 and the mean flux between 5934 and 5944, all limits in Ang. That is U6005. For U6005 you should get 0.629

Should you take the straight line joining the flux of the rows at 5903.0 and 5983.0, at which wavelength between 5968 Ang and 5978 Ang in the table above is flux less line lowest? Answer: 5973.0 Ang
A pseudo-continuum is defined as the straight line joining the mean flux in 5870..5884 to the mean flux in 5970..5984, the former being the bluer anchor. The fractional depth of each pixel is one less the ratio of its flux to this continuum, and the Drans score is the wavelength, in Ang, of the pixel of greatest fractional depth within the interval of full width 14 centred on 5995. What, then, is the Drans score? 6001.0 Ang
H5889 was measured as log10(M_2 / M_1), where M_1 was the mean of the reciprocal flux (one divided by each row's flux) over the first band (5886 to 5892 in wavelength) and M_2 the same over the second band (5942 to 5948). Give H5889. -0.13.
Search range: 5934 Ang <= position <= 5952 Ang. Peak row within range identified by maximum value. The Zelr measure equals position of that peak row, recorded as 5939.0 Ang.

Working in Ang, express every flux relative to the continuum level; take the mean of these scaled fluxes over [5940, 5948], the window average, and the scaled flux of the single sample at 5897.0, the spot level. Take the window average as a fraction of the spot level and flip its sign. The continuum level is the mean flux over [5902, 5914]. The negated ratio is -1.36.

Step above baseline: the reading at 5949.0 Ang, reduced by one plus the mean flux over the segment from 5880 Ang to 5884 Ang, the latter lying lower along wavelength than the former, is -0.79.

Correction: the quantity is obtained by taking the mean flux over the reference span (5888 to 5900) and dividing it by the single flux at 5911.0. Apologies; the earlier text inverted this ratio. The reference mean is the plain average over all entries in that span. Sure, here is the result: 0.748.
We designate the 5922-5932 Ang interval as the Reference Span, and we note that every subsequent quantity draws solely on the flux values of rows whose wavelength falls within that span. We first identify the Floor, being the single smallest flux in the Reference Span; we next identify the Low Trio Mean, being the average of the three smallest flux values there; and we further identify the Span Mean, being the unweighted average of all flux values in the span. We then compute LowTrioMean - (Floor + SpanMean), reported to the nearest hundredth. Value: -4.09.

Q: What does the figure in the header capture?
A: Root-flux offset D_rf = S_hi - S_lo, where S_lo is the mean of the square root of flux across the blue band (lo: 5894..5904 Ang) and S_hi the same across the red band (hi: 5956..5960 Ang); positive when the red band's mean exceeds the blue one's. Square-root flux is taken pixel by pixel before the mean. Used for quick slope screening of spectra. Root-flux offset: 0.19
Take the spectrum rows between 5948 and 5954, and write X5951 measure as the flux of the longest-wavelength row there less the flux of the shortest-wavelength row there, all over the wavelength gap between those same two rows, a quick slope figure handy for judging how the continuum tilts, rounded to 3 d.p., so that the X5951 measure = -0.020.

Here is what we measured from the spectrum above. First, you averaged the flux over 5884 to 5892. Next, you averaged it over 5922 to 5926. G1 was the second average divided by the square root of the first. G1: 2.27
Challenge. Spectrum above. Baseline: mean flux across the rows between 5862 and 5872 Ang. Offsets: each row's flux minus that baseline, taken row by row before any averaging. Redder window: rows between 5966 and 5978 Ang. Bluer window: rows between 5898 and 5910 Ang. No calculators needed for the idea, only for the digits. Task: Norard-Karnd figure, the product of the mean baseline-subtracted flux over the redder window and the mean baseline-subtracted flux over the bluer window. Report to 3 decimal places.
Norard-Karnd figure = 0.017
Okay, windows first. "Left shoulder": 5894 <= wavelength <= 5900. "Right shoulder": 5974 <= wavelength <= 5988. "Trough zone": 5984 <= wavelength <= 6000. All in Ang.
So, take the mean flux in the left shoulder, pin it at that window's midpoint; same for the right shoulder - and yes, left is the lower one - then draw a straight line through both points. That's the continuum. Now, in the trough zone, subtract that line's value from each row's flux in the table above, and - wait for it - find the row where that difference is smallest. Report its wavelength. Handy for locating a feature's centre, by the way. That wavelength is 5999.0 Ang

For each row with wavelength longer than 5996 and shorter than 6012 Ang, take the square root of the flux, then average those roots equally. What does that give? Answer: 2.05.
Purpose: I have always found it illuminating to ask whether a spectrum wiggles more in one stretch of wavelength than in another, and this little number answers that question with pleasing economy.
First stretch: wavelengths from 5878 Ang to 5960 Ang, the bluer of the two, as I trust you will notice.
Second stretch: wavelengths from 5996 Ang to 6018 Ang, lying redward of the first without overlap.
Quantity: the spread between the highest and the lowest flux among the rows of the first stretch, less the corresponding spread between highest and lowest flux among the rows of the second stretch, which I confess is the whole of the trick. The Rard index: 1.3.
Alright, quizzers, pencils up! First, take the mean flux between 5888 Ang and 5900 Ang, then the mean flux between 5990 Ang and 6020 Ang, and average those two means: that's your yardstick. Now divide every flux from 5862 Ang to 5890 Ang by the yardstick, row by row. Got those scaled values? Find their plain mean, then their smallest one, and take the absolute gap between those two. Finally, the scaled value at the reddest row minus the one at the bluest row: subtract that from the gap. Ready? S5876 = 0.51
